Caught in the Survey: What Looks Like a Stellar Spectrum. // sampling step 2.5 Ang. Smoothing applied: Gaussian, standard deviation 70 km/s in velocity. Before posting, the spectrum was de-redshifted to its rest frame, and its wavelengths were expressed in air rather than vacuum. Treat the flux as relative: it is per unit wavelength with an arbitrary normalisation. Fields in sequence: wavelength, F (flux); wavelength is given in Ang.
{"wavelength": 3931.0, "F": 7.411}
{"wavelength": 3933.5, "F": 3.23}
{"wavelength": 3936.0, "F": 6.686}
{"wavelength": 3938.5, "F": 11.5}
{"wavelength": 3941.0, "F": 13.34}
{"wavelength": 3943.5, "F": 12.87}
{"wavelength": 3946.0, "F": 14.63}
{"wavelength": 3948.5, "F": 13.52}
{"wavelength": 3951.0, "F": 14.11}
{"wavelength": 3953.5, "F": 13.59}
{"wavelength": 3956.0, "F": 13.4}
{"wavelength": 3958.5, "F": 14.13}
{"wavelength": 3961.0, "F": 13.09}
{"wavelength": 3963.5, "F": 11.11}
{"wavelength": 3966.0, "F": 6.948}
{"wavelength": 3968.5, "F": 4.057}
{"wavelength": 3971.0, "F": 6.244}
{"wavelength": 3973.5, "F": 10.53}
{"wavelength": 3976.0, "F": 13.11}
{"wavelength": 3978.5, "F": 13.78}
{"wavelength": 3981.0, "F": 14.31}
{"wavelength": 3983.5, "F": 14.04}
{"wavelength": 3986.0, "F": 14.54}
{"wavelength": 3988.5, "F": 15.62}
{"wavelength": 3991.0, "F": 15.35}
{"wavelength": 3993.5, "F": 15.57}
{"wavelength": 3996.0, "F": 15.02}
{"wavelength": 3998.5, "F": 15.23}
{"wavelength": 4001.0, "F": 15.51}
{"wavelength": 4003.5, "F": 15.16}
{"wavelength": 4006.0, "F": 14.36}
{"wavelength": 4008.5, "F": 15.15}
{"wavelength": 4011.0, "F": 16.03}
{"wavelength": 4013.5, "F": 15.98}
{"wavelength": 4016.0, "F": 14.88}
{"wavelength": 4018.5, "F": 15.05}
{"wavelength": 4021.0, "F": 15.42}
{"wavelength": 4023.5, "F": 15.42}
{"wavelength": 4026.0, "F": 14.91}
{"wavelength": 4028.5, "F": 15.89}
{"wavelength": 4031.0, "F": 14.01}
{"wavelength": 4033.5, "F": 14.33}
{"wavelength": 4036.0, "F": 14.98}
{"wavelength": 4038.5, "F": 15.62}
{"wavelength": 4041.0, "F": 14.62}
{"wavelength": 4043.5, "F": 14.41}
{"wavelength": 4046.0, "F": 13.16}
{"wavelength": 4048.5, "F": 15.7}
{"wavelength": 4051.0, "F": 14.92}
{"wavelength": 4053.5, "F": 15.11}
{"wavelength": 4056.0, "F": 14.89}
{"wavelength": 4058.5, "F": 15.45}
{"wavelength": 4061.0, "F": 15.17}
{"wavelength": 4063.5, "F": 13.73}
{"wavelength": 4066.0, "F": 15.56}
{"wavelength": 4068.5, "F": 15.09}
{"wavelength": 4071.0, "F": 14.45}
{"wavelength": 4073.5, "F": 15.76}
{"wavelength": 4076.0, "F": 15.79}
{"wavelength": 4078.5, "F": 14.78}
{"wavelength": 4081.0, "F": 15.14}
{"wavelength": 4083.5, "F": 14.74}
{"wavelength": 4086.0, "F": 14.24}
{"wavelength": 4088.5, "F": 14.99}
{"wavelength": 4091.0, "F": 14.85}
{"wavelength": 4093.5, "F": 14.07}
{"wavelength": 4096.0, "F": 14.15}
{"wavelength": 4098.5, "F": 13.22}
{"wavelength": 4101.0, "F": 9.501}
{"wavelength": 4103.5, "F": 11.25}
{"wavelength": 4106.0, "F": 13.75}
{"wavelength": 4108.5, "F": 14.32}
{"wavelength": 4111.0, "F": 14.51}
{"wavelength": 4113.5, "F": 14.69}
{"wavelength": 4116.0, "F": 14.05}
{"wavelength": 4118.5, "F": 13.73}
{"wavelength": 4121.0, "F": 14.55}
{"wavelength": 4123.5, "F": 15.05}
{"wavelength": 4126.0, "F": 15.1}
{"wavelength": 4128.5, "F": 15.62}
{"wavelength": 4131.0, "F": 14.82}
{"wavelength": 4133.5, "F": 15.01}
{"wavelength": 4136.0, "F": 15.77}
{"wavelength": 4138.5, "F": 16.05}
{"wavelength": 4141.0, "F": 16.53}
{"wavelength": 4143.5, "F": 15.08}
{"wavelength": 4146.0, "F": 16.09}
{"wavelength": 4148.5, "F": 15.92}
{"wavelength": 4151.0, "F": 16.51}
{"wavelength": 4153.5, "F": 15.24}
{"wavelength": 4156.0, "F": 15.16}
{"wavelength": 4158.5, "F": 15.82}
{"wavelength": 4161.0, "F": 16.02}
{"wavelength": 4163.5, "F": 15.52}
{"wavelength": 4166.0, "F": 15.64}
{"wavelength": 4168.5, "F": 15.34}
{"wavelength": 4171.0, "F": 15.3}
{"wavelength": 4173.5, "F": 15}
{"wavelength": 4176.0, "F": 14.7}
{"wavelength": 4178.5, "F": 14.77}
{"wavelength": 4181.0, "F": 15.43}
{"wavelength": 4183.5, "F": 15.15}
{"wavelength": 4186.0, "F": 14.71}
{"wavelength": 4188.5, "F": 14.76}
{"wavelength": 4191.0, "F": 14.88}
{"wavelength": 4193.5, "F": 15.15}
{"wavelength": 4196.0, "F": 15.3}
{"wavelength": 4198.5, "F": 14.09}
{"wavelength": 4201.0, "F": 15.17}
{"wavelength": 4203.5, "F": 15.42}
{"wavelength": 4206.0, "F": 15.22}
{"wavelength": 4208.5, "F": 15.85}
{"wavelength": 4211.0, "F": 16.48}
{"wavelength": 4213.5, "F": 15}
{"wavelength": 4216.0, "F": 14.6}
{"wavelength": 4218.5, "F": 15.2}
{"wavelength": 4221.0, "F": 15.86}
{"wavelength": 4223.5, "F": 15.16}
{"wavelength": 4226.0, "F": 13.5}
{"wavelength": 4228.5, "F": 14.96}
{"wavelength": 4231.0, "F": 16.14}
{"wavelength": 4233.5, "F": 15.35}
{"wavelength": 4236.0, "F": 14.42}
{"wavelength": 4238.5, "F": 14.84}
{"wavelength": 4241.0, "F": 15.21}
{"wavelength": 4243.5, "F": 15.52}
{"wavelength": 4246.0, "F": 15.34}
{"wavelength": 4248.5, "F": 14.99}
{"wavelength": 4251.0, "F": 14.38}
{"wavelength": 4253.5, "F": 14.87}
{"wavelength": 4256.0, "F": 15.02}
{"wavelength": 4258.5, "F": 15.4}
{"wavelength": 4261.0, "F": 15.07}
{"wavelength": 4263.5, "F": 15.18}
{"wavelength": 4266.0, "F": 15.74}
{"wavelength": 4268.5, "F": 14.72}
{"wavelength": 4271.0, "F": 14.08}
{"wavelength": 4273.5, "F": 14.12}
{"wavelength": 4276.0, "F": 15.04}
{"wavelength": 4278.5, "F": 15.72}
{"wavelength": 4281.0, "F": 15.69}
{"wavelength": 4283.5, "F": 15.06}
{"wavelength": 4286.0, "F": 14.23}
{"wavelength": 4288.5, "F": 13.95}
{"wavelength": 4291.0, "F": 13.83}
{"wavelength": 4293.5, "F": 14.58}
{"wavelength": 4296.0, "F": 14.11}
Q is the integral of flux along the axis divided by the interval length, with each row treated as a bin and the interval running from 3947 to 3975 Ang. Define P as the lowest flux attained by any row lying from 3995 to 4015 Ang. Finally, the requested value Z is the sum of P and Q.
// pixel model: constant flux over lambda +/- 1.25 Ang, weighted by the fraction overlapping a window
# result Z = 25.4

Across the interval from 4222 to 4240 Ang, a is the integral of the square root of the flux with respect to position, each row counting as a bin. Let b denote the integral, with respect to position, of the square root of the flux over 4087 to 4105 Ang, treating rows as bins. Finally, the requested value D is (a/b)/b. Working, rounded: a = 70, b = 65.1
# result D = 0.0164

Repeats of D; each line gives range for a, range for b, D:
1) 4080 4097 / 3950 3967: 0.0183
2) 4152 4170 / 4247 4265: 0.0146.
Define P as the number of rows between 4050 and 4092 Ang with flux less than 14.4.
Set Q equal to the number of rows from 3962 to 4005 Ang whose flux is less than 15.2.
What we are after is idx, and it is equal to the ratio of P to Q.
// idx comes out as 0.17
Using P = 2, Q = 12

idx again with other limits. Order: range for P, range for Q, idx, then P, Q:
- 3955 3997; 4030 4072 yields 0.92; 12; 13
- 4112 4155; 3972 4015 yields 0.20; 2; 10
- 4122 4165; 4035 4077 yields 0.00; 0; 11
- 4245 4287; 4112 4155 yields 0.44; 4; 9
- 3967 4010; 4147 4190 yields 1.14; 8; 7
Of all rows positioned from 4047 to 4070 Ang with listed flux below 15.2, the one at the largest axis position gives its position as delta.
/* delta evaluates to 4068.5 Ang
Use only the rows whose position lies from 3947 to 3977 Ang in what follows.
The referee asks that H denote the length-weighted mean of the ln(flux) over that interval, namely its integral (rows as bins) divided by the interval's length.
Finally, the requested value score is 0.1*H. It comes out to 0.235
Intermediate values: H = 2.35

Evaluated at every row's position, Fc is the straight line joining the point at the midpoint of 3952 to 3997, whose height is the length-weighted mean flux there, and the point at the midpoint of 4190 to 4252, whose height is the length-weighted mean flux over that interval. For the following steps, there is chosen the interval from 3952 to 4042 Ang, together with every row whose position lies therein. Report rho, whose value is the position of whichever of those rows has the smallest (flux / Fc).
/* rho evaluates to 3968.5 Ang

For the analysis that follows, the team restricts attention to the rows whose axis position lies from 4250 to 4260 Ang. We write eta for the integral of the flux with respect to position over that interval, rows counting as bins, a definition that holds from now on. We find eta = 149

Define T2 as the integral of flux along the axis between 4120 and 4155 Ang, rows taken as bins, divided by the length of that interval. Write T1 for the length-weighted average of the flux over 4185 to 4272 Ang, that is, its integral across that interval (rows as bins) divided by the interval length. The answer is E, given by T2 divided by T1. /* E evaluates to 1.03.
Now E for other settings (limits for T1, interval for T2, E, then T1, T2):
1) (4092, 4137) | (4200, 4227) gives 1.08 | 14.06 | 15.2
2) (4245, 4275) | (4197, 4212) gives 1.03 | 14.91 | 15.4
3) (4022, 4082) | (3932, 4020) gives 0.86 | 14.95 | 12.9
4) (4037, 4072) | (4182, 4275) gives 1.01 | 14.85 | 15.1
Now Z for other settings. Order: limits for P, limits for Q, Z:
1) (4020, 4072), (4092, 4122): 26.6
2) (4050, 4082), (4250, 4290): 28.6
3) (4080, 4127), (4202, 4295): 24.5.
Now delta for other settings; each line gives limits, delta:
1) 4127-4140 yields 4133.5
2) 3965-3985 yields 3983.5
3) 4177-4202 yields 4201.0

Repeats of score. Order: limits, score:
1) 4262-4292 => 0.269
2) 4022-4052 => 0.270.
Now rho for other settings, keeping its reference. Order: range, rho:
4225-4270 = 4226.0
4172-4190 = 4186.0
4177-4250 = 4226.0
